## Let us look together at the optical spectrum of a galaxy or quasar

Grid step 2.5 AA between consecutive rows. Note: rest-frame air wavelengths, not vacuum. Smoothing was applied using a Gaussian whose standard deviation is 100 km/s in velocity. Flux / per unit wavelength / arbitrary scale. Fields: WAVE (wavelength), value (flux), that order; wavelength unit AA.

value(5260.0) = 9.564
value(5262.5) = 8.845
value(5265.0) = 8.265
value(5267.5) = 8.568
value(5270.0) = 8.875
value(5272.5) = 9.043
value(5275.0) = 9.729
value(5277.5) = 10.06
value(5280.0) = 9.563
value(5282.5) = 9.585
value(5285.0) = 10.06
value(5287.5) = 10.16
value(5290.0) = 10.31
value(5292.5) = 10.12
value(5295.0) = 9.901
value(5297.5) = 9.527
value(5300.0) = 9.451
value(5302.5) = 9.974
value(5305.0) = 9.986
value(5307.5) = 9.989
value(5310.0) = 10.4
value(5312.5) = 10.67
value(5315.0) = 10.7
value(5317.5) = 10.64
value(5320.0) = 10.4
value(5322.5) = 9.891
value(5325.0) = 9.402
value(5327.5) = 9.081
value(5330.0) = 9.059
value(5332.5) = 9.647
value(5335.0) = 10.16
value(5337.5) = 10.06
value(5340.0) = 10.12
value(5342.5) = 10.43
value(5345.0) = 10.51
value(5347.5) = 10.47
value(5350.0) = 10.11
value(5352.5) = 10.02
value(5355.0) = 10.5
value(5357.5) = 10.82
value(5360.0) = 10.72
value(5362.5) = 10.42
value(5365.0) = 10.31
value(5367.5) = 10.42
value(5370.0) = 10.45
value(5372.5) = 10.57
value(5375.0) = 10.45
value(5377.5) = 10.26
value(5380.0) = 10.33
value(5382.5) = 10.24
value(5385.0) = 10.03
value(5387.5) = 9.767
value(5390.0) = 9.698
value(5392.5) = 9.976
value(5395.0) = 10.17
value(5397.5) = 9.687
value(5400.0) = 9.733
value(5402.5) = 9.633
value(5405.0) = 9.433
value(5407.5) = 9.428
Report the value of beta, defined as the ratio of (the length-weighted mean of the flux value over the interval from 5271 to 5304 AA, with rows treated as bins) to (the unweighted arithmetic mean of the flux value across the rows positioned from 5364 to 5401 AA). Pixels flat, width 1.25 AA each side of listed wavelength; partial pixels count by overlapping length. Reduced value 0.97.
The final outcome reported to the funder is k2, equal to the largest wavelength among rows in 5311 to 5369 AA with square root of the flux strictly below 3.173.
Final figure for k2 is 5352.5 AA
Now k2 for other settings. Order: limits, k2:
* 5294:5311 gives 5307.5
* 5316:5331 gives 5330.0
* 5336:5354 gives 5352.5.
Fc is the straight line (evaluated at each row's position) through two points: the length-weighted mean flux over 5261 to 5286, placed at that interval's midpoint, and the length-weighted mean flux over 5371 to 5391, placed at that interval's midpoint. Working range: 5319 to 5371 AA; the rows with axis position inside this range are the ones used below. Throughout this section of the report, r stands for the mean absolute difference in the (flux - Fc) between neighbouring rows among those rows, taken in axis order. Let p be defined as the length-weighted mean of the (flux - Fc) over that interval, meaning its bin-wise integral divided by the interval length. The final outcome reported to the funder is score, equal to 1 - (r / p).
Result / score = 0.1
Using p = 0.3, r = 0.25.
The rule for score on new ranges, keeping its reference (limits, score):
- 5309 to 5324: 0.7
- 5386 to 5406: 1.4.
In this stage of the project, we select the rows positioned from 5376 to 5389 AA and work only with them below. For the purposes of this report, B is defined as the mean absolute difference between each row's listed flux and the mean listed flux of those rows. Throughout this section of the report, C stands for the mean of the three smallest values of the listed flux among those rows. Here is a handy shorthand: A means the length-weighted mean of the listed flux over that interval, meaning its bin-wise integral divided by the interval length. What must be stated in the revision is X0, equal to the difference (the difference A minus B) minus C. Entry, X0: -0.070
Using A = 10.1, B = 0.18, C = 10.0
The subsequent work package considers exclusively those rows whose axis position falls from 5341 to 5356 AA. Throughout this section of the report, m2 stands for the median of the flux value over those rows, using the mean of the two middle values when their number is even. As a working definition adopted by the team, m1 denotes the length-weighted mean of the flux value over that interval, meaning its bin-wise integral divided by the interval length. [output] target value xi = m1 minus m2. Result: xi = -0.12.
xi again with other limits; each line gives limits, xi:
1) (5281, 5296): -0.07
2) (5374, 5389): -0.08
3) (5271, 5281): -0.06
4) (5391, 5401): 0.04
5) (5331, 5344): -0.05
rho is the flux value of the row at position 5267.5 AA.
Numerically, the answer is 8.568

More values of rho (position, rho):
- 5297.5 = 9.527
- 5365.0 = 10.31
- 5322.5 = 9.891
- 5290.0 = 10.31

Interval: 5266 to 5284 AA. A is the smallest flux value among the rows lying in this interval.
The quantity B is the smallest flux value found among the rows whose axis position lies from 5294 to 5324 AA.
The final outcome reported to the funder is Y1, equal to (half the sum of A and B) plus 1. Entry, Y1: 10.0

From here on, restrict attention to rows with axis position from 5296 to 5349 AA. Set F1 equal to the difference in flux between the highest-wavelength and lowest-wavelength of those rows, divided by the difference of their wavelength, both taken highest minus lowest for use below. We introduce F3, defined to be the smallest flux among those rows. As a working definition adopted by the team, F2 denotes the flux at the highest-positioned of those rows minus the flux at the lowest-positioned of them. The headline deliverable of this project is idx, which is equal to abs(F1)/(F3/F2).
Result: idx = 0.0020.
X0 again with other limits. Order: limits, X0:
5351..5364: -0.049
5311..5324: -0.123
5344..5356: -0.091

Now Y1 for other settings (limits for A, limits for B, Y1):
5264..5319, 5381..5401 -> 10.0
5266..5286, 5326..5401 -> 9.8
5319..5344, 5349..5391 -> 10.4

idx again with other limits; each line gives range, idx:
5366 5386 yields -0.0009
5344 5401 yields -0.0011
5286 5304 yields -0.0002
